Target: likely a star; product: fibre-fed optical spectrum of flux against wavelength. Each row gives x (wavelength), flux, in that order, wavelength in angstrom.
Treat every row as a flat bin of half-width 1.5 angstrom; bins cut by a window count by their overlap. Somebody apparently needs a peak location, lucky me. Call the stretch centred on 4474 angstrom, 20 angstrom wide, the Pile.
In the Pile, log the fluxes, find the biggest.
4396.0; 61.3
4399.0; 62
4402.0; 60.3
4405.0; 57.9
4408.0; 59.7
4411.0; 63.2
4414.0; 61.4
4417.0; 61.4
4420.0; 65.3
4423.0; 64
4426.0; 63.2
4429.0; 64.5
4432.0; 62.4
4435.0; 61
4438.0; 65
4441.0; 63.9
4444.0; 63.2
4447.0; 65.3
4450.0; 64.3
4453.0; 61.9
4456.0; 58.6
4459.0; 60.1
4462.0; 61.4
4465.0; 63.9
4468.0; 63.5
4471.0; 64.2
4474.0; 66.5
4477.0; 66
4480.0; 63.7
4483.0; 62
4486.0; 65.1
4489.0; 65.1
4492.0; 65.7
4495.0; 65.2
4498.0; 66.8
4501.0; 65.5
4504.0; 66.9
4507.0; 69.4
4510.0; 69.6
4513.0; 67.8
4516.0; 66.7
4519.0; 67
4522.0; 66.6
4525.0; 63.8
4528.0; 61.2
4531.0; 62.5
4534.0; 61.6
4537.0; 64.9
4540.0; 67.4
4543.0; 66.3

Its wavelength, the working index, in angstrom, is 4474.0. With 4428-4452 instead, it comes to 4447.0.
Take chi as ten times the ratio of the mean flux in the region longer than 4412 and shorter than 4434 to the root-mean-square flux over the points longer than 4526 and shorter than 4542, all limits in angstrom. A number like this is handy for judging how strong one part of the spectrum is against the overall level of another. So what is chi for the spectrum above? 9.9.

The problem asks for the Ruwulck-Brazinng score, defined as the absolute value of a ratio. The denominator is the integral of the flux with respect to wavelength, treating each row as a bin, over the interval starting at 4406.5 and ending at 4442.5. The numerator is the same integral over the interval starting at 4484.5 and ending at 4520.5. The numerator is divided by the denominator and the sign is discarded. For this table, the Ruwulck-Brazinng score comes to 1.061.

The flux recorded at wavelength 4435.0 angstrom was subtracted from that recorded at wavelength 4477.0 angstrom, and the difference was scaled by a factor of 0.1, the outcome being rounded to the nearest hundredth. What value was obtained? 0.50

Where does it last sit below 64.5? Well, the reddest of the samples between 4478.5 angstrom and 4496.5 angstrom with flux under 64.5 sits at 4483.0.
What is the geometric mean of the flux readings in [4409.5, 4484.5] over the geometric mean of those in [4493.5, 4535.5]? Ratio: 0.96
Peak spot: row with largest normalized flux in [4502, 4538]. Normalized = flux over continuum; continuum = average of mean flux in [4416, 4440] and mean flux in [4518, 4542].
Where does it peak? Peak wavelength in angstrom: 4510.0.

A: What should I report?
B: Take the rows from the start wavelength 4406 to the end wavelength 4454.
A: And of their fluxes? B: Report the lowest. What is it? 59.7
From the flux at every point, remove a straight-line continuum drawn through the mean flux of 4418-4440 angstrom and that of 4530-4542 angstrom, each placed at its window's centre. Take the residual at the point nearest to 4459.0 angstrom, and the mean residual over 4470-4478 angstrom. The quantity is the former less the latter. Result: -5.4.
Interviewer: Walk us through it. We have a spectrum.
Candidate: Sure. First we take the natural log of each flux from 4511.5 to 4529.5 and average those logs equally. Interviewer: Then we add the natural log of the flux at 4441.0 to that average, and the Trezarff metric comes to 8.34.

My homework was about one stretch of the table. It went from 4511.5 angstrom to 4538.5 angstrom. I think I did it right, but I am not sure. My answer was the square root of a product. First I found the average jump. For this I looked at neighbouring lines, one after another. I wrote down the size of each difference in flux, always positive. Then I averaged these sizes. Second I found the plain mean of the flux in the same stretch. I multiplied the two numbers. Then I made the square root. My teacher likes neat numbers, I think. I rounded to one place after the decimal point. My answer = 10.1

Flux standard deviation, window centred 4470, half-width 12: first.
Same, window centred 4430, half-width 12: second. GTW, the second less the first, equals -0.7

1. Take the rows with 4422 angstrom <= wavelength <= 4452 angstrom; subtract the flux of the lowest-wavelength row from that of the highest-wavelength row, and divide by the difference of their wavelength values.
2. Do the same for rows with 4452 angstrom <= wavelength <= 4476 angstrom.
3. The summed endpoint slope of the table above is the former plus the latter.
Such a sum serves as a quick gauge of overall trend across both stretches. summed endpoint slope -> 0.23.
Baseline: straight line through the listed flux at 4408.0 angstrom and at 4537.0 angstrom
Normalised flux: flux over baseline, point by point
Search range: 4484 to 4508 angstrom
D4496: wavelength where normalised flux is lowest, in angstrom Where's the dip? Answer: 4495.0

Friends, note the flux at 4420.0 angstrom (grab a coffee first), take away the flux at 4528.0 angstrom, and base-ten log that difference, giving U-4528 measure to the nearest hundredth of 0.61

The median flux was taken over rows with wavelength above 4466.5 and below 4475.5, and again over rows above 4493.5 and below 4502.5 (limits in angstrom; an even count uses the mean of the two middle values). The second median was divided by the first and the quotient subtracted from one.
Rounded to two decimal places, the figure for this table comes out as -0.02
